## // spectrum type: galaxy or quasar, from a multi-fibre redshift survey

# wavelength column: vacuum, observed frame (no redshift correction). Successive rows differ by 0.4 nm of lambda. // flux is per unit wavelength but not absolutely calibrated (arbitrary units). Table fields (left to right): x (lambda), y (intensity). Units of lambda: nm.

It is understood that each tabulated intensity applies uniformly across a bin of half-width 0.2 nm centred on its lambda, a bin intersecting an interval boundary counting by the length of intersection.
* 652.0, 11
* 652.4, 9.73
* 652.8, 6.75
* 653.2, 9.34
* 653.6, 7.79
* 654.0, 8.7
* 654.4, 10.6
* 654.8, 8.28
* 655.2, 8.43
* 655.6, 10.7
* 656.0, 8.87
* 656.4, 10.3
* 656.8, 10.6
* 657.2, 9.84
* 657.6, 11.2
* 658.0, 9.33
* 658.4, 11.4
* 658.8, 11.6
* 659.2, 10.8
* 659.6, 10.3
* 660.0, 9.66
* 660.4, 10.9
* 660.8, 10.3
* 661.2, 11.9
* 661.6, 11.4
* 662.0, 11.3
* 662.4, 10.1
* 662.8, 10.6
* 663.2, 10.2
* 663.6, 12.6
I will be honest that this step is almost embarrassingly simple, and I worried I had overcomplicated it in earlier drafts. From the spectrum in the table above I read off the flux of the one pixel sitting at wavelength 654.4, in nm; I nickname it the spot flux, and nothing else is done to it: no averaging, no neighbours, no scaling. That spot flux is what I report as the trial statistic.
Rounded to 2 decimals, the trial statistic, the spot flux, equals 10.60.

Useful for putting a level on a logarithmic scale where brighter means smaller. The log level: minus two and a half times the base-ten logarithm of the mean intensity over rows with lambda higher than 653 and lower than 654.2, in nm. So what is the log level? -2.34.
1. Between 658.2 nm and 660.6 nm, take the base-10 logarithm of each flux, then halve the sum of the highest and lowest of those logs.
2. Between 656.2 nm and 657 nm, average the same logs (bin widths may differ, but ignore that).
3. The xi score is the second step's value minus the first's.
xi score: -0.01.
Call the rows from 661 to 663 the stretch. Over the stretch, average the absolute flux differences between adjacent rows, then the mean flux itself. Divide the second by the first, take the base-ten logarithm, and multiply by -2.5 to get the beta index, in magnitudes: -3.2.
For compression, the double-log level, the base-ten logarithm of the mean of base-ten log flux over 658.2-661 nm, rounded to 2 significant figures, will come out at 0.012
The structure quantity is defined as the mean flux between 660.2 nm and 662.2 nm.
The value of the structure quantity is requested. 11.2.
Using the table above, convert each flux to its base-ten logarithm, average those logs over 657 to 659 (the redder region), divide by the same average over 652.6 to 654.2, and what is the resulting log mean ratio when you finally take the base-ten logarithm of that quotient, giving 0.054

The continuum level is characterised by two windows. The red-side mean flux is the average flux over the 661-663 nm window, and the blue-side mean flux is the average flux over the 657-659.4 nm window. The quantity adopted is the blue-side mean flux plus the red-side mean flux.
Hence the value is 21.8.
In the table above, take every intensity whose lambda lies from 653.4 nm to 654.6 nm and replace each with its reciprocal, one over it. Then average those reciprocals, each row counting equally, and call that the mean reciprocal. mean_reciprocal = 0.113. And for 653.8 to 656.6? 0.107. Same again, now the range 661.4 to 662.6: 0.092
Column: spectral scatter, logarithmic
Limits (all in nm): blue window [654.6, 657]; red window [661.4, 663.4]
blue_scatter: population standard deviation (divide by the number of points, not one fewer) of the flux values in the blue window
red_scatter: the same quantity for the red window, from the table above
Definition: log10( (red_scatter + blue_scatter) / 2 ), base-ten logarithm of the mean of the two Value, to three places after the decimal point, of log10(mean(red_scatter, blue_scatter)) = -0.106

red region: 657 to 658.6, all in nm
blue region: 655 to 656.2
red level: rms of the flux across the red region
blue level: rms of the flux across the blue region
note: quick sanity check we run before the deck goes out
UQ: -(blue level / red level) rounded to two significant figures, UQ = -0.90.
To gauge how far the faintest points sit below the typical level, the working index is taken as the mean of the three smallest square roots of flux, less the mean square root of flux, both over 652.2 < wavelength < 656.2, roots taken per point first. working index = -0.22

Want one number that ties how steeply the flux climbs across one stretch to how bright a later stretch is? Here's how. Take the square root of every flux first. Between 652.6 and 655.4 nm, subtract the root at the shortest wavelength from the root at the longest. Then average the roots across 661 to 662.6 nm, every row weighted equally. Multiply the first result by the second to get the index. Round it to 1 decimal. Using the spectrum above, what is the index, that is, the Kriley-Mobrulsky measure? 1.0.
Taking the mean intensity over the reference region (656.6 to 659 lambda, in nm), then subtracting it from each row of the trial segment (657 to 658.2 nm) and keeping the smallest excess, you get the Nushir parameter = -1.3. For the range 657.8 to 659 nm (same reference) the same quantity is -1.3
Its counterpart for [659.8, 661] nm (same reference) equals -1.0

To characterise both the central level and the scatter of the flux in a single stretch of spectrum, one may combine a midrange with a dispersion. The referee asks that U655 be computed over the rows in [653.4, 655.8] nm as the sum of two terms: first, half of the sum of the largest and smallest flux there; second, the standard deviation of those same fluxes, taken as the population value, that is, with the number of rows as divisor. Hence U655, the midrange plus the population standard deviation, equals 10.4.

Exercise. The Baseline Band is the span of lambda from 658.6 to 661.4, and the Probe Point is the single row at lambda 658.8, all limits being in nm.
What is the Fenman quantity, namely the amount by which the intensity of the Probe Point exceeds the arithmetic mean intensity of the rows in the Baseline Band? 0.82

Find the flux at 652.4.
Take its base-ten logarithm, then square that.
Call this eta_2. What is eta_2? 0.98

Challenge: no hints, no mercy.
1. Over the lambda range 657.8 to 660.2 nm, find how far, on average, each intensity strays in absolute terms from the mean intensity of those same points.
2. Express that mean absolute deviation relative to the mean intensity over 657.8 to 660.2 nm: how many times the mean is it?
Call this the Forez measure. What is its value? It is 0.071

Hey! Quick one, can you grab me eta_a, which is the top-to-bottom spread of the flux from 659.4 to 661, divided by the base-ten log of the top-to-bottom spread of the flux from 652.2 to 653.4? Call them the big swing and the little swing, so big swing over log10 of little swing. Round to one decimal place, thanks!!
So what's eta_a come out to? 2.6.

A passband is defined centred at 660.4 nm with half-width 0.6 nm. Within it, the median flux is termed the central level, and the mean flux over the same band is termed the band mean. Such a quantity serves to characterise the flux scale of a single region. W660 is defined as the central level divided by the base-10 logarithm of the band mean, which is 10.2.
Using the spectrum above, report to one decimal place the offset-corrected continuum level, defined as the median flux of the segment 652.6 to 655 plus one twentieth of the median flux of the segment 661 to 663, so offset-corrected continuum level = 9.1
